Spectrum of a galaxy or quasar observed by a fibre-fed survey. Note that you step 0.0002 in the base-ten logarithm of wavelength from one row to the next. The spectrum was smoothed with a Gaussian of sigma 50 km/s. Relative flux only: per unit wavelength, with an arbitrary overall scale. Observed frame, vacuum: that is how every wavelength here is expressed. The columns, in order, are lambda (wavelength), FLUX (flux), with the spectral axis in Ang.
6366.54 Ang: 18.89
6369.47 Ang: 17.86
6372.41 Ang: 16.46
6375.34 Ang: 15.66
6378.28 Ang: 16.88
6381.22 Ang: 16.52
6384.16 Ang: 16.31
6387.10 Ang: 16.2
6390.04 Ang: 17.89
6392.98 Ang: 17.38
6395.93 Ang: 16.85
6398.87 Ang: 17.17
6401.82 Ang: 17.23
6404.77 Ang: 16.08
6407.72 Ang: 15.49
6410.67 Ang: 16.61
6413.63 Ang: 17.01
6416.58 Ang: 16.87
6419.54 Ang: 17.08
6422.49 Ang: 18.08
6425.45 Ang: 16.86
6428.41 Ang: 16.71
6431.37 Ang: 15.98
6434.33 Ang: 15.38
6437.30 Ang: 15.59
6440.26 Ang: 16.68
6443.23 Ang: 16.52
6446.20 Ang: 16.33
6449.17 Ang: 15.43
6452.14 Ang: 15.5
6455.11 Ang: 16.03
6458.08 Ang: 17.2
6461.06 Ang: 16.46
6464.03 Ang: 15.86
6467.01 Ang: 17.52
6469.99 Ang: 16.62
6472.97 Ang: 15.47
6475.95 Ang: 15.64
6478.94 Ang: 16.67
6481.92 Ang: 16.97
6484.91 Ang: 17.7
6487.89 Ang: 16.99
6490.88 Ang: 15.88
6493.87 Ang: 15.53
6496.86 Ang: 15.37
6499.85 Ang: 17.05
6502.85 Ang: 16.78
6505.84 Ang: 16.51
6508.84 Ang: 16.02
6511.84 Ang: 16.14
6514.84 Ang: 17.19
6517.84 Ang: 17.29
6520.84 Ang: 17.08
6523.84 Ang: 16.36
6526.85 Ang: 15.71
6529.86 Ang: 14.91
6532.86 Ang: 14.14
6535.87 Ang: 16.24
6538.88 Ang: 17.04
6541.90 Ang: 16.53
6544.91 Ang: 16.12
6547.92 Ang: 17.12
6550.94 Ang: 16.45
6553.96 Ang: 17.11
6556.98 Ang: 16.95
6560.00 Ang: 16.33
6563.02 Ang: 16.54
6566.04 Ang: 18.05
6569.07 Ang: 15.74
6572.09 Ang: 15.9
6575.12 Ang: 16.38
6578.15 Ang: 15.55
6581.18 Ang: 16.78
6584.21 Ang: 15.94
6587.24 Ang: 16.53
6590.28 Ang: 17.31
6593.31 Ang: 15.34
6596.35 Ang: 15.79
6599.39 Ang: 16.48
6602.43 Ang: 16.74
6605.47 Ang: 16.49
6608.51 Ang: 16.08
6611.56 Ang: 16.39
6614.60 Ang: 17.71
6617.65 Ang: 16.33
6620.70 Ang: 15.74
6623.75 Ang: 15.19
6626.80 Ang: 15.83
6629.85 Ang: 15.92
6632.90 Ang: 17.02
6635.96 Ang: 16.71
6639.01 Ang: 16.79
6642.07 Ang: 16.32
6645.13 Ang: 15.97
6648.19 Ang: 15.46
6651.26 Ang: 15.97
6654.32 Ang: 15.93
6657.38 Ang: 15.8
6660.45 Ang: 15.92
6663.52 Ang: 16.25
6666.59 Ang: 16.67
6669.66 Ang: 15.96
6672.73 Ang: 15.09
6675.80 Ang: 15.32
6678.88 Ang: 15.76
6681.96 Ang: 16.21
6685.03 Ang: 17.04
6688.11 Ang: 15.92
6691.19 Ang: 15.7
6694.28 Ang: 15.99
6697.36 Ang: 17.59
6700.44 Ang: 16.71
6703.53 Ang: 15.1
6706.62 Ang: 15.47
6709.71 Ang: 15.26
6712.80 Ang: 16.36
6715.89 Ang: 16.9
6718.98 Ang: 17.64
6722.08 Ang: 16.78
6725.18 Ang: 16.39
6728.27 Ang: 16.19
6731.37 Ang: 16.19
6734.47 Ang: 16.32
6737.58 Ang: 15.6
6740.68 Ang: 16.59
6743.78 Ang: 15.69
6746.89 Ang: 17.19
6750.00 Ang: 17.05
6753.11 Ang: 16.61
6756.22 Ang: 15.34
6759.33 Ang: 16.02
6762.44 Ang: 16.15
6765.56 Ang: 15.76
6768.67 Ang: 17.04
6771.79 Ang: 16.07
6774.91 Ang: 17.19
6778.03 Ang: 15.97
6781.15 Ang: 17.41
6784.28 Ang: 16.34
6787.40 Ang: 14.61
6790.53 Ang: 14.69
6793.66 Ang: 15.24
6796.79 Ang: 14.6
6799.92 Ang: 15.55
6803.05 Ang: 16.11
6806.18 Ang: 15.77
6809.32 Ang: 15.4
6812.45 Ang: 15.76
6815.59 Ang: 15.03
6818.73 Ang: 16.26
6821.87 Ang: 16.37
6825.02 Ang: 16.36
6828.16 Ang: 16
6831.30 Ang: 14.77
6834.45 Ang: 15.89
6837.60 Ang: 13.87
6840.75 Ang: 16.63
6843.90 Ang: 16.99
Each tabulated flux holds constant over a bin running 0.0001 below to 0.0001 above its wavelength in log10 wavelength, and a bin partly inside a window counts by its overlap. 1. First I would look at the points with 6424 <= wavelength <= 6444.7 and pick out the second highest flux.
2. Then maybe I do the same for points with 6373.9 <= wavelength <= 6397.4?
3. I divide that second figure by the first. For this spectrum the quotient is 1.04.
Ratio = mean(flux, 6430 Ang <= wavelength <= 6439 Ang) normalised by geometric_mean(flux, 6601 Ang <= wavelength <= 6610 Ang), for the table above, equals 0.95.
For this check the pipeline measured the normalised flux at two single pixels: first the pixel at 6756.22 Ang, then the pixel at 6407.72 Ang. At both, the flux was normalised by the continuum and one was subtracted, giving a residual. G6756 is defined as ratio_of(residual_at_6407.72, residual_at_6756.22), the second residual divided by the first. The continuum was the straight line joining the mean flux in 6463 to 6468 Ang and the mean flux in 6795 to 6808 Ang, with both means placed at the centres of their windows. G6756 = 4.0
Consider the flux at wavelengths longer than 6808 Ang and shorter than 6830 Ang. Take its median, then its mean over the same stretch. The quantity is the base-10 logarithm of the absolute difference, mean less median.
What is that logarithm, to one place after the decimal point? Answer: -0.9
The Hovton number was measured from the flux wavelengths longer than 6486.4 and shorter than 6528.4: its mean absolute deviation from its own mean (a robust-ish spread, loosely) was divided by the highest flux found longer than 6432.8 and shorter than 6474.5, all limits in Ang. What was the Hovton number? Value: 0.032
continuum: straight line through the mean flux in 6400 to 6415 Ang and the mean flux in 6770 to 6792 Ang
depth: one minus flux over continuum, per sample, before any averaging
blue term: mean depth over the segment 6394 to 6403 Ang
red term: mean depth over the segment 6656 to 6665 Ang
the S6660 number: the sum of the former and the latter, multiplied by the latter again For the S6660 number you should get -0.0003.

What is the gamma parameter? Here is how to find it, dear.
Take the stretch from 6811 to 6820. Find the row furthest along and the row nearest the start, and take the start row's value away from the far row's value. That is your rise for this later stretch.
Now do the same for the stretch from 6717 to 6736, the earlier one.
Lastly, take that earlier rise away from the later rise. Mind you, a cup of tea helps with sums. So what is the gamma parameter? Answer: 1.8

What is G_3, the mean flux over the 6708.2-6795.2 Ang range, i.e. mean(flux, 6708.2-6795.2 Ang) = 16.2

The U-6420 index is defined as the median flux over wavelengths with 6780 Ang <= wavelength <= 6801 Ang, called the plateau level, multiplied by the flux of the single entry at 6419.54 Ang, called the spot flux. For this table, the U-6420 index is 260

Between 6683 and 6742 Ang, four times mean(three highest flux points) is 69.7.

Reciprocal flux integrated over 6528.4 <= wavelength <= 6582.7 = 3.34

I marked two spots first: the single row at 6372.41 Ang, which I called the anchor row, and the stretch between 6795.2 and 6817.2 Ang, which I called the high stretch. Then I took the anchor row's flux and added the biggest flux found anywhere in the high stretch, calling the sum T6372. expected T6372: 32.6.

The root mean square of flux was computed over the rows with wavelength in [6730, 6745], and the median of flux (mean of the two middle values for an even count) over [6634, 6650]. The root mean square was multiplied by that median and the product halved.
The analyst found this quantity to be 131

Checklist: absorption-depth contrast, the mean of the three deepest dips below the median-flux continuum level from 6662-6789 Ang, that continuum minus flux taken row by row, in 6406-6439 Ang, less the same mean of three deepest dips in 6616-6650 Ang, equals 0.0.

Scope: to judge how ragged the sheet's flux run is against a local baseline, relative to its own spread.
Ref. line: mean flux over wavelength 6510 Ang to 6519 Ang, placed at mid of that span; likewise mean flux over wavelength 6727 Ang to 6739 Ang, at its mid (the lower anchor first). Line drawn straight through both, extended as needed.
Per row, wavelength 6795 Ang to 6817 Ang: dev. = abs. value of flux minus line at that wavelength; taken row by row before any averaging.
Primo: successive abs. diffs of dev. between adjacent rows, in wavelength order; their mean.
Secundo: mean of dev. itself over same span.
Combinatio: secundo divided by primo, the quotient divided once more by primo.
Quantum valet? 2.2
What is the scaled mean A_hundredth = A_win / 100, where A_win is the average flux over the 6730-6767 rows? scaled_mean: 0.1621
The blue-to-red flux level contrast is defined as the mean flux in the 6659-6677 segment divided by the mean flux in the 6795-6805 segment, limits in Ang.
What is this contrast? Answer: 1.03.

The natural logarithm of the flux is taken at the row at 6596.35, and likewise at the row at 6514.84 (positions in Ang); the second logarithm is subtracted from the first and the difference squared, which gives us 0.0072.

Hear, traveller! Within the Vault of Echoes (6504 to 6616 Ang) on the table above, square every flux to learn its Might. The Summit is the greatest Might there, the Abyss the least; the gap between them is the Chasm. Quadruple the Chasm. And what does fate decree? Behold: 503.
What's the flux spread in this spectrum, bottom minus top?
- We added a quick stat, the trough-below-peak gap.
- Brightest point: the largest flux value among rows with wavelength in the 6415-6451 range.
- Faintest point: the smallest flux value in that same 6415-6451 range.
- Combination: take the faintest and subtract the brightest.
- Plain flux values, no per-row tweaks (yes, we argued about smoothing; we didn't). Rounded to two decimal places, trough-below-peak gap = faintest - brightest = -2.70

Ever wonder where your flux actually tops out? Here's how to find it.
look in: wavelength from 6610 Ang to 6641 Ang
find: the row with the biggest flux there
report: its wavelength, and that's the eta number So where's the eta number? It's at 6614.60 Ang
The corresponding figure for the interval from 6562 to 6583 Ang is 6566.04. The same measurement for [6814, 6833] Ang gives 6821.87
